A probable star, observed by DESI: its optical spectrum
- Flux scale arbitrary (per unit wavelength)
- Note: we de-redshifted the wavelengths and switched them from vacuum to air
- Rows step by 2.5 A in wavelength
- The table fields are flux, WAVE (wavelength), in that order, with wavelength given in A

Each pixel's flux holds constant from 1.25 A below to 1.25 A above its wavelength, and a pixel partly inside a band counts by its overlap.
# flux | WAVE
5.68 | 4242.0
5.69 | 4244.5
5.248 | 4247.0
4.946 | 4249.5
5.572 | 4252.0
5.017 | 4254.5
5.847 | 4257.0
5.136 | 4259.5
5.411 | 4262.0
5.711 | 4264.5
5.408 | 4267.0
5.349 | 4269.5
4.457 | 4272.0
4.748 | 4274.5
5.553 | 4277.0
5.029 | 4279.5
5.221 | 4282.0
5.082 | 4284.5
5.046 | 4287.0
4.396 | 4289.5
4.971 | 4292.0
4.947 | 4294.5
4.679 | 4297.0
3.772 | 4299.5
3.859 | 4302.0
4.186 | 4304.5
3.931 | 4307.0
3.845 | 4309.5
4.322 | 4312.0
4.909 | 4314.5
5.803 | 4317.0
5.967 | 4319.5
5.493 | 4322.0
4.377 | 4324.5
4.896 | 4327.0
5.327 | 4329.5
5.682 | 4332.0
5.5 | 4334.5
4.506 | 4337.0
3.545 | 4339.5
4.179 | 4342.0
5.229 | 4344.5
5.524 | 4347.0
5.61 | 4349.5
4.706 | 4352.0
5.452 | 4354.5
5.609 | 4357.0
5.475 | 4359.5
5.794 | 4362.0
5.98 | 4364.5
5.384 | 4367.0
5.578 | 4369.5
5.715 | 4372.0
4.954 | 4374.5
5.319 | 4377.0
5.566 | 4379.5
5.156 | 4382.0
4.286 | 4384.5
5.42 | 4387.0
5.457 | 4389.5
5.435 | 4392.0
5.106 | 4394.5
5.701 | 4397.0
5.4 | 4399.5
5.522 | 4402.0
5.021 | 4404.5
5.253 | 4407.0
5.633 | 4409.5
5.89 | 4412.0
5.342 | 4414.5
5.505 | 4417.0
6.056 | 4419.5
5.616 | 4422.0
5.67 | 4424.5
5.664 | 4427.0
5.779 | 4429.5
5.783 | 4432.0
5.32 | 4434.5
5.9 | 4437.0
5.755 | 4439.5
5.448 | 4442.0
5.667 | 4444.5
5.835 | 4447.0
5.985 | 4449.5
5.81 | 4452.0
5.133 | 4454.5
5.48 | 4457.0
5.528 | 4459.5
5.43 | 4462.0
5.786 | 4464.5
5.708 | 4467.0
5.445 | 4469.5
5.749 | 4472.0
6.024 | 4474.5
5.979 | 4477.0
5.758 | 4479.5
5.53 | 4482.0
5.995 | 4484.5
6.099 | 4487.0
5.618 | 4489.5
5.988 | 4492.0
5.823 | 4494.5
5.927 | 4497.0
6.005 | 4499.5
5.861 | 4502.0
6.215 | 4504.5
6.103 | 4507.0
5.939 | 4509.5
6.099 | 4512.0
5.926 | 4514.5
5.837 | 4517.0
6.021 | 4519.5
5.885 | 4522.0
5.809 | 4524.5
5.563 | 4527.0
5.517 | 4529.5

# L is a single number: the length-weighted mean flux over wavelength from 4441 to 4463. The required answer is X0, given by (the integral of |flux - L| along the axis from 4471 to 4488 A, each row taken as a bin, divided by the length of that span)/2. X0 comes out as 0.150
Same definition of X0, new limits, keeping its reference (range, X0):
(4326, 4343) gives 0.404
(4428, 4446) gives 0.095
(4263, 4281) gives 0.222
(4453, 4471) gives 0.090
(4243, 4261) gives 0.169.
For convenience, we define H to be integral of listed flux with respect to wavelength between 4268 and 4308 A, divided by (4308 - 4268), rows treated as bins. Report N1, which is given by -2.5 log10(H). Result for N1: -1.68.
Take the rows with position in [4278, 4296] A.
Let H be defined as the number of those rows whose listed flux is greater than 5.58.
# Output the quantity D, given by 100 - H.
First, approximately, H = 0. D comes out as 100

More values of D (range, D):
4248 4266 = 98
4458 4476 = 96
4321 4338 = 99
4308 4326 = 98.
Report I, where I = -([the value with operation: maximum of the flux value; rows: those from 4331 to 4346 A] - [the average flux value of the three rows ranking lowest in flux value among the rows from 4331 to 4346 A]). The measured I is -1.6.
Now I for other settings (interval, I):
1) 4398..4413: -0.7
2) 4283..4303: -1.1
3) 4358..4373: -0.5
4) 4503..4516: -0.2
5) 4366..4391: -0.9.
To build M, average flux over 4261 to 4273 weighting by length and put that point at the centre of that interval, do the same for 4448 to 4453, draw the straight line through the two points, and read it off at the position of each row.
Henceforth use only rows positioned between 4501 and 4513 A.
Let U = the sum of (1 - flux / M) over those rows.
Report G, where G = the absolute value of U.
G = 0.0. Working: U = 0.0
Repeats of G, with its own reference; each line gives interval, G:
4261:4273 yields 0.0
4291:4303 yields 0.9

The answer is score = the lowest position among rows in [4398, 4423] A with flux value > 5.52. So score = 4402.0 A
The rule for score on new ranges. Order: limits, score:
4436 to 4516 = 4437.0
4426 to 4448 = 4427.0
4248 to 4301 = 4252.0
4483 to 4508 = 4484.5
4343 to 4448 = 4347.0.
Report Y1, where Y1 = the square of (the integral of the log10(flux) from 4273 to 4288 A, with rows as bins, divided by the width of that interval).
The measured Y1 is 0.500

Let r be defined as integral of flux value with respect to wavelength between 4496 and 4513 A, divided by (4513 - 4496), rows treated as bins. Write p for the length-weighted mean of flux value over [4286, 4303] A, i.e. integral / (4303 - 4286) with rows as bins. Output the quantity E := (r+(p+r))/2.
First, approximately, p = 4.5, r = 6.0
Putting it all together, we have 8.3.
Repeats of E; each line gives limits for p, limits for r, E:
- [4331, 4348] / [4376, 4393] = 7.7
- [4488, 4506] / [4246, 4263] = 8.3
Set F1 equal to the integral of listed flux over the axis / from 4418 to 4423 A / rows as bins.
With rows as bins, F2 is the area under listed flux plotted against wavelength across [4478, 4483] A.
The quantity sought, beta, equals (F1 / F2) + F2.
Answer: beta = 29.4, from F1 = 29.2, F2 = 28.3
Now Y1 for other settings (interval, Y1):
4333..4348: 0.450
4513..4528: 0.588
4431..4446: 0.565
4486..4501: 0.595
